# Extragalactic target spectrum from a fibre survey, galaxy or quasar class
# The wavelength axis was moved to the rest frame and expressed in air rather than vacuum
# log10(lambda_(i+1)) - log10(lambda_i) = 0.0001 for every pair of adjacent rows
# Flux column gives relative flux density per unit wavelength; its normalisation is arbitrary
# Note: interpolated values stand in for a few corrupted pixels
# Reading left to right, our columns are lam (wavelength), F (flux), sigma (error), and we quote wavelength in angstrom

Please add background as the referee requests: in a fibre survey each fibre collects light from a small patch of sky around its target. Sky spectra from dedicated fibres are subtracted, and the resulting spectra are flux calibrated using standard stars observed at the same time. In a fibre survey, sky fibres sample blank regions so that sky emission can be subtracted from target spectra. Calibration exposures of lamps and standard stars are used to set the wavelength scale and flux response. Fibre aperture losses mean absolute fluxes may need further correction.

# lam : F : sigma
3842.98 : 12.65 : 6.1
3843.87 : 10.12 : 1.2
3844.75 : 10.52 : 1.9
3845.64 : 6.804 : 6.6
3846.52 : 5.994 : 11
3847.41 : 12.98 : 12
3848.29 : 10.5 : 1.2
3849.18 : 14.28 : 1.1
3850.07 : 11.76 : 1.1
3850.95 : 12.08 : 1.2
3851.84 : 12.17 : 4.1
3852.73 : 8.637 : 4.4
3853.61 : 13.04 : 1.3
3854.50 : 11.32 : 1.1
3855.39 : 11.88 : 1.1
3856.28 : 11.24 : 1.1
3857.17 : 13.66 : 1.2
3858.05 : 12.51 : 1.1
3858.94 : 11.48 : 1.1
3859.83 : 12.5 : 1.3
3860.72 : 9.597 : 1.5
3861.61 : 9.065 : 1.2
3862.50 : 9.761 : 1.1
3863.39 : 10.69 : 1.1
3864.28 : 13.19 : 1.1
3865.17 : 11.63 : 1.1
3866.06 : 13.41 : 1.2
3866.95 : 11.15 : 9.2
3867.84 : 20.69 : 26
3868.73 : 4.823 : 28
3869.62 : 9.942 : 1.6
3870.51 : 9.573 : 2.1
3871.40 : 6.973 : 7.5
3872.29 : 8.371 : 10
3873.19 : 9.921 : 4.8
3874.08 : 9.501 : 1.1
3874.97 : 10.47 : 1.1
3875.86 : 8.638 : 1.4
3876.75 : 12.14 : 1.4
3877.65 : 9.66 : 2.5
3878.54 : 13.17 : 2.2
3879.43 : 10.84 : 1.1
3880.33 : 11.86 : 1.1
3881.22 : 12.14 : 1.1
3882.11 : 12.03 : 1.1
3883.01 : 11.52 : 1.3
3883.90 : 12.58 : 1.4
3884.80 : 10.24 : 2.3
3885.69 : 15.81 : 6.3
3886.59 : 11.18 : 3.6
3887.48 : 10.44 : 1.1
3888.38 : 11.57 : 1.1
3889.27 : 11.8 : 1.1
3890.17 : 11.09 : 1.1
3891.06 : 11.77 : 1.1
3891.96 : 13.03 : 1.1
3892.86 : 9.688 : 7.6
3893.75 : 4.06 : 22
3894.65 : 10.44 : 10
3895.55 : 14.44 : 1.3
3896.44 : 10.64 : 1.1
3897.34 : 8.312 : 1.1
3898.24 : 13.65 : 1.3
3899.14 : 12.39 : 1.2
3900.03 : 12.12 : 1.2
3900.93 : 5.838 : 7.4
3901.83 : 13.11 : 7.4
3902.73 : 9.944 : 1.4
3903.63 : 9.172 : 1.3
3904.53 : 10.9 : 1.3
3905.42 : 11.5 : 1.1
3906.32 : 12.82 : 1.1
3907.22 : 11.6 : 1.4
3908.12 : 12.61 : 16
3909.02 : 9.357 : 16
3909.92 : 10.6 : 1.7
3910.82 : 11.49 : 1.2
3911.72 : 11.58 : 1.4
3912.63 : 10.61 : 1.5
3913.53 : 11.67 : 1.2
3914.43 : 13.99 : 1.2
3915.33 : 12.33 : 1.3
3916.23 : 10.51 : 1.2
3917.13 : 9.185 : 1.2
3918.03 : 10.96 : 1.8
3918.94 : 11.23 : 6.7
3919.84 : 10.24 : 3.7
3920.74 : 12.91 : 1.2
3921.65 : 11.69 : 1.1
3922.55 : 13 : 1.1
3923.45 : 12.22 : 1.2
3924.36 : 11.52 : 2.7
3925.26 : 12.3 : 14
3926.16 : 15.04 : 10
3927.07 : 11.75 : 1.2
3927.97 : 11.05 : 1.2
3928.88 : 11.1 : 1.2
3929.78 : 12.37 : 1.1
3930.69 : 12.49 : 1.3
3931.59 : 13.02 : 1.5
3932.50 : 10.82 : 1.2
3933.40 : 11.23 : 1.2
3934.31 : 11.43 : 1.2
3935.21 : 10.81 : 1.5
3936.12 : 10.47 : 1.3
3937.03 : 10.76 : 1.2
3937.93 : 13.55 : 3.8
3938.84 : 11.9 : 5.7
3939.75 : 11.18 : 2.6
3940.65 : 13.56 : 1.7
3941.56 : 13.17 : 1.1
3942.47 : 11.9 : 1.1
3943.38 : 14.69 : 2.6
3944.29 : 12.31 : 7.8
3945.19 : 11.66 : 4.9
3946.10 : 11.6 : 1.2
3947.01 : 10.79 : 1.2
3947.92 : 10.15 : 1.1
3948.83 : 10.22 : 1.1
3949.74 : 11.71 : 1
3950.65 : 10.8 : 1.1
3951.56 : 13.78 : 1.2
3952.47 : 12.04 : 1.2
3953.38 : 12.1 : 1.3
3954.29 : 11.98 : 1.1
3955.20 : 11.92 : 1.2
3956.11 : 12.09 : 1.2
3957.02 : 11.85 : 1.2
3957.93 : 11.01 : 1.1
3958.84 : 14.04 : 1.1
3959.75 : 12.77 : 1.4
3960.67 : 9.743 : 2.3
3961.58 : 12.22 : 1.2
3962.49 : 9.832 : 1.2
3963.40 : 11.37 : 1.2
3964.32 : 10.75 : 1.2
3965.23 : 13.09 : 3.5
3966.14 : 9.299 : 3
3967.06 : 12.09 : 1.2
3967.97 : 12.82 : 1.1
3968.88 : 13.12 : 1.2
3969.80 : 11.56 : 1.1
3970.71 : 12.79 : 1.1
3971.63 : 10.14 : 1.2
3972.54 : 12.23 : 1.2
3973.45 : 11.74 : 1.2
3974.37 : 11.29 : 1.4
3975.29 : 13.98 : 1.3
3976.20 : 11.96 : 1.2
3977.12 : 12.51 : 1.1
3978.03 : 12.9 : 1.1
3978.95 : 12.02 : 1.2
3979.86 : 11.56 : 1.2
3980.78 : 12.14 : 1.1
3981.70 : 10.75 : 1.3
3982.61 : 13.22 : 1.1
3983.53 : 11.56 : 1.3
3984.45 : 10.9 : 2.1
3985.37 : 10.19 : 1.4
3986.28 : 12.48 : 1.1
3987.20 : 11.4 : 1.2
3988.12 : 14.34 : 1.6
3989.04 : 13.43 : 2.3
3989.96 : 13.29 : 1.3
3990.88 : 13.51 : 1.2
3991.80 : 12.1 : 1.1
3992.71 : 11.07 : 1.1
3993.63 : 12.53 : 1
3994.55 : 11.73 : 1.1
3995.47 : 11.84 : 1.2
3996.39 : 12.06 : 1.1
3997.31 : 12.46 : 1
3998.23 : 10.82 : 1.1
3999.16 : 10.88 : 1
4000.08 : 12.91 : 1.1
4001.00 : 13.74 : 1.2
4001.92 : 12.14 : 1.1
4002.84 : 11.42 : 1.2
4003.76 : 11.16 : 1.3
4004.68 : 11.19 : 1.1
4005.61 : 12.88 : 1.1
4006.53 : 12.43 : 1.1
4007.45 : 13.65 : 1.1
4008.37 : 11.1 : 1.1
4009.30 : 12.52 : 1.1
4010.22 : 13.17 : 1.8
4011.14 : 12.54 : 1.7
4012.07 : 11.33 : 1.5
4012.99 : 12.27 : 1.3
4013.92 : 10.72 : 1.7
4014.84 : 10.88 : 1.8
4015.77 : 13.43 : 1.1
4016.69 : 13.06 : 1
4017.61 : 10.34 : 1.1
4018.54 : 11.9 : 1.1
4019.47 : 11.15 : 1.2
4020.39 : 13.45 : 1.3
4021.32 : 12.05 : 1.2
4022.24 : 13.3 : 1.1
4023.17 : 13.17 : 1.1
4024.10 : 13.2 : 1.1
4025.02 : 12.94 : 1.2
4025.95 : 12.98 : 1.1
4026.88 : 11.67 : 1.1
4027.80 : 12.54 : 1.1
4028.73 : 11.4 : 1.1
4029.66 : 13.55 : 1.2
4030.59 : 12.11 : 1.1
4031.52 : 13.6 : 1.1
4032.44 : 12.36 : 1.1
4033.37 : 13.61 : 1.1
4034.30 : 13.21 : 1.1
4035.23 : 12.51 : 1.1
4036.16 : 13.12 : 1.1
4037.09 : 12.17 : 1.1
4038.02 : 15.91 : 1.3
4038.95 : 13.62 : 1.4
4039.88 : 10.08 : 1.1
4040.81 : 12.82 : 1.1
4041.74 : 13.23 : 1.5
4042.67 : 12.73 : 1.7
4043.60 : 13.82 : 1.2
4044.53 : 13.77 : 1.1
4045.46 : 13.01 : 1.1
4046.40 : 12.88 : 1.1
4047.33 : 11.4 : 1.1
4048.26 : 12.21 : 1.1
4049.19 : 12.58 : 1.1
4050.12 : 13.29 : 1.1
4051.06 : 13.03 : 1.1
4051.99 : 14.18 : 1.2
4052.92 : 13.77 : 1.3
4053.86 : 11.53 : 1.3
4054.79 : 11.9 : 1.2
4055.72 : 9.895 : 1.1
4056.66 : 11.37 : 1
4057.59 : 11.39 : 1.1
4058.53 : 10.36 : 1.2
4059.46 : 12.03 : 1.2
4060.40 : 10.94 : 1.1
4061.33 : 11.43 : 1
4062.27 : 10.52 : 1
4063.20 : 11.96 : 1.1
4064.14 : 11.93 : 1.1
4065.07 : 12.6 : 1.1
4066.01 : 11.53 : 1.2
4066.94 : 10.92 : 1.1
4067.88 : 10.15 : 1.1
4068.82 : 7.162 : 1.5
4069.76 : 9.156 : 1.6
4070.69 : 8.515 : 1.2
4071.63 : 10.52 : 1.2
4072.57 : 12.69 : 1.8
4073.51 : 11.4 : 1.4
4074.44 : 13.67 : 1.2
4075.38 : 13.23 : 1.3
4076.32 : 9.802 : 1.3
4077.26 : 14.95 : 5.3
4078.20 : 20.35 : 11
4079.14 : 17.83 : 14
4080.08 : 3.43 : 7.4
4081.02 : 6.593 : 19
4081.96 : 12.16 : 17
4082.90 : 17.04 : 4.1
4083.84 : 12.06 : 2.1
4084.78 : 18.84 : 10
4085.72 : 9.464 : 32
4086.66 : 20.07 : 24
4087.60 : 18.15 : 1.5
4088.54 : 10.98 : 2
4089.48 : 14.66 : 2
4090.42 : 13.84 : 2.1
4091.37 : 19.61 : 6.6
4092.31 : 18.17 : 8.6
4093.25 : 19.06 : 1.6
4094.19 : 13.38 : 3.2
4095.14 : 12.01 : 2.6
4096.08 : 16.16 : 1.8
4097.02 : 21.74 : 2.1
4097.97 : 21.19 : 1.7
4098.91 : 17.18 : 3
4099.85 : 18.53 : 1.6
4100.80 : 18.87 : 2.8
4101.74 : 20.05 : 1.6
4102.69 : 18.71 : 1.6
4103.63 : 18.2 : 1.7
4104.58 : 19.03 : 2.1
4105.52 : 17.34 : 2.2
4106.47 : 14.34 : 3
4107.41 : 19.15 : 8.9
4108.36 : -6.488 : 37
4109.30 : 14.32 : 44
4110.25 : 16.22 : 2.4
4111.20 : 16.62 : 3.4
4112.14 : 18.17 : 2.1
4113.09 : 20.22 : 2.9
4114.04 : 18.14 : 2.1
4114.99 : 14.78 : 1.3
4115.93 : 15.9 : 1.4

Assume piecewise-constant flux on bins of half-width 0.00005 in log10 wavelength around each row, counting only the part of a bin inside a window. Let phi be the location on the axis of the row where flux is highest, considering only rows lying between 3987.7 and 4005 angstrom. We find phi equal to 3988.12 angstrom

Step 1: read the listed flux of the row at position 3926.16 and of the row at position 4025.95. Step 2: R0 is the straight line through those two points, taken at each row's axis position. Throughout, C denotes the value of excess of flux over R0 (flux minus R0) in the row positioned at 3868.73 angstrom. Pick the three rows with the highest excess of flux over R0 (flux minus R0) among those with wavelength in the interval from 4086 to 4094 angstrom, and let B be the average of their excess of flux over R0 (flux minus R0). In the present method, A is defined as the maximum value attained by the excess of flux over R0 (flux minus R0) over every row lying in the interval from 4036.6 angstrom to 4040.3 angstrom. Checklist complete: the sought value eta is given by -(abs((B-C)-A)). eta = -16.2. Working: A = 3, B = 7.9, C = -11.4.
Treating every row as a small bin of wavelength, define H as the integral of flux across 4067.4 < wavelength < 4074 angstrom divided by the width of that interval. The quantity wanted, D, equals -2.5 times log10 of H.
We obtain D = -2.50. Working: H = 10.0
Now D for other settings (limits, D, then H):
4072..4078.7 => -2.84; 13.7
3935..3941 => -2.68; 11.8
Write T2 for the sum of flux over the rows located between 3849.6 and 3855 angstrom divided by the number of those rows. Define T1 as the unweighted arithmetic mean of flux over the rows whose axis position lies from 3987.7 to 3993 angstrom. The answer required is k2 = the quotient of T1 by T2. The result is 1.13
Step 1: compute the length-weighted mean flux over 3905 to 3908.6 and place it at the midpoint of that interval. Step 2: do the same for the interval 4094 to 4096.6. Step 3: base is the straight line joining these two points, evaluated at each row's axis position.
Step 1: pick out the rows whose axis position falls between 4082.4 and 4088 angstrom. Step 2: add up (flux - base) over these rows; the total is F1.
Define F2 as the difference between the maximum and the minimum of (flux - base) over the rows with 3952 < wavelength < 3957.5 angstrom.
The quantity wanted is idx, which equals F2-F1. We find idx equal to -12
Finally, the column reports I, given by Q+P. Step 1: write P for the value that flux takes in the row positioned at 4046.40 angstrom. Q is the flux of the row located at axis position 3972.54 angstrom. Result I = 25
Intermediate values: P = 12.88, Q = 12.23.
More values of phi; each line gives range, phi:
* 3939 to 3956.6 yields 3943.38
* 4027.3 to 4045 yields 4038.02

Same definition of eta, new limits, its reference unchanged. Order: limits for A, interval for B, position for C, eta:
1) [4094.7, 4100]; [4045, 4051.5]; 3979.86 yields -7.3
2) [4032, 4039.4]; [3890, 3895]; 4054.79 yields -6.5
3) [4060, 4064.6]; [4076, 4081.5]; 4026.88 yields -7.4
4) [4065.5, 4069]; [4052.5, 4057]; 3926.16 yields -0.6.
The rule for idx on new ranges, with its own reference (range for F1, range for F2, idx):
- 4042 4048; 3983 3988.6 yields 8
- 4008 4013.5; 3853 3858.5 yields 9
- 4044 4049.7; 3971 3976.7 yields 9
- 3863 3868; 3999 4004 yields -8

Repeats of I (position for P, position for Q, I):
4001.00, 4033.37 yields 27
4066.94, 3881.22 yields 23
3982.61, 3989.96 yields 27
